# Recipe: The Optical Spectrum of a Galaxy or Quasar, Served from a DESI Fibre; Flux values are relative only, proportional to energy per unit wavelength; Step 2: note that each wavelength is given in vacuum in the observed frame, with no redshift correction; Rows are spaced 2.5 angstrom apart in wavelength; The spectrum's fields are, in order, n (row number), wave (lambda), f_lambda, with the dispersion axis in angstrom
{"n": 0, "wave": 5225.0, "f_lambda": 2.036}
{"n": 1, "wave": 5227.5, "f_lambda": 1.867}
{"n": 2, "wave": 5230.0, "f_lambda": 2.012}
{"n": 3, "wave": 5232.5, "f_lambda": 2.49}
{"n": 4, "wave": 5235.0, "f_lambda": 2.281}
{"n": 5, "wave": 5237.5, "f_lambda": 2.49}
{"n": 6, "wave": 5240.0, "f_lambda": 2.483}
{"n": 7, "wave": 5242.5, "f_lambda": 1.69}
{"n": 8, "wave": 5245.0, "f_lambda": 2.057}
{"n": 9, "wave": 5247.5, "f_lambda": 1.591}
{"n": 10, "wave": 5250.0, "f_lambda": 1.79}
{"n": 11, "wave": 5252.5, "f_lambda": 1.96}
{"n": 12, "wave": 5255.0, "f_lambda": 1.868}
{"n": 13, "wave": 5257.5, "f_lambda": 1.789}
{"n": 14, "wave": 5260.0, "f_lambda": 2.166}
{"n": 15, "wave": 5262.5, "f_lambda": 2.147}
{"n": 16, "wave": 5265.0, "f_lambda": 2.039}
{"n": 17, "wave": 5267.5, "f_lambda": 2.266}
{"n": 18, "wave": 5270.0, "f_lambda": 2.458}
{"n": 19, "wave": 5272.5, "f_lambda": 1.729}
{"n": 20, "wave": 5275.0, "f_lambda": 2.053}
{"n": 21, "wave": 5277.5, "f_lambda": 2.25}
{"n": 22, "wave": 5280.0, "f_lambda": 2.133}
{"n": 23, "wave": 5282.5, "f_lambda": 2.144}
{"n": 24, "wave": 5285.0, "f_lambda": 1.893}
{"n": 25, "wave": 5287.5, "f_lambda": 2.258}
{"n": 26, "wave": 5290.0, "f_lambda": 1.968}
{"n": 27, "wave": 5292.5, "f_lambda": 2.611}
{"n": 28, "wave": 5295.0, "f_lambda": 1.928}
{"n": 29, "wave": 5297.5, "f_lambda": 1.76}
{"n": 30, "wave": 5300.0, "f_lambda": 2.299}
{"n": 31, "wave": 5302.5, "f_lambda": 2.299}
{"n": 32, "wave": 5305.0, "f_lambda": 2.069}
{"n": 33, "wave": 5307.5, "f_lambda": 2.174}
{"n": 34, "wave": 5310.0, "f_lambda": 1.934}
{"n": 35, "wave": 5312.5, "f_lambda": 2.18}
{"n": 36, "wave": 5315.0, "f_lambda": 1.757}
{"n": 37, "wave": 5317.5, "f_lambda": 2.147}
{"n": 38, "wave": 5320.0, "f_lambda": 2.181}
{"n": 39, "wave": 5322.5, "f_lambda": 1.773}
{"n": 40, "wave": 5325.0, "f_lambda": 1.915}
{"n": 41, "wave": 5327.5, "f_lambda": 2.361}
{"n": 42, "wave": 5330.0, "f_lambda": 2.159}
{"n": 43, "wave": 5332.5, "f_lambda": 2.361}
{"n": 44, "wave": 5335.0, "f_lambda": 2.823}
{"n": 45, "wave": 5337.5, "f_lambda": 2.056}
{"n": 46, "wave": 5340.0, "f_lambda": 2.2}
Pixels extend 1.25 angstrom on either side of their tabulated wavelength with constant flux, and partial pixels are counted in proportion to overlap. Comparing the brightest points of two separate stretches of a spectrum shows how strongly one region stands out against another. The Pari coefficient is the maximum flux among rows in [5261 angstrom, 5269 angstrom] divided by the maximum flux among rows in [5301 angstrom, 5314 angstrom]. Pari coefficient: 0.99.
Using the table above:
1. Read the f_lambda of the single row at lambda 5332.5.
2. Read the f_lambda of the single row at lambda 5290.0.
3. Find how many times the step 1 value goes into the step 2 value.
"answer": 0.83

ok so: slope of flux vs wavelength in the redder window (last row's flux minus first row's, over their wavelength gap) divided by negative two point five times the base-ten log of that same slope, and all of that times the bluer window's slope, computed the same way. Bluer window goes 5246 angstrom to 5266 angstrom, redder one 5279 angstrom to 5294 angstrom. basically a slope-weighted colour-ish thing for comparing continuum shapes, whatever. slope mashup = 0.0003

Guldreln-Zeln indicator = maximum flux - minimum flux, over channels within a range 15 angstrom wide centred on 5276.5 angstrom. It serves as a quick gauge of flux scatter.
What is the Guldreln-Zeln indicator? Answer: 0.7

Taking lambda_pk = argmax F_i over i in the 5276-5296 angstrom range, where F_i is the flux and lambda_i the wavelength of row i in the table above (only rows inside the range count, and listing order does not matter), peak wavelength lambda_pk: 5292.5 angstrom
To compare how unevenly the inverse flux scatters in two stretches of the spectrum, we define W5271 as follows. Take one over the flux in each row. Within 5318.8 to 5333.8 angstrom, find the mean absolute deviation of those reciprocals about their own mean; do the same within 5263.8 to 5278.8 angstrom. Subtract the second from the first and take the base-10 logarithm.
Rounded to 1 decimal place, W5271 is -3.0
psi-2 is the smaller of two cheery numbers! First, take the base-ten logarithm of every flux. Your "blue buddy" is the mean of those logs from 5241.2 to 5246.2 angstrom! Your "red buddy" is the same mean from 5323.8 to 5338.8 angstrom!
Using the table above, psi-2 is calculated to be 0.27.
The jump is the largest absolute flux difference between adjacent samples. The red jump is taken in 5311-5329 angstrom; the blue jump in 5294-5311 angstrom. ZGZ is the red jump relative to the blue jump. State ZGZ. 0.83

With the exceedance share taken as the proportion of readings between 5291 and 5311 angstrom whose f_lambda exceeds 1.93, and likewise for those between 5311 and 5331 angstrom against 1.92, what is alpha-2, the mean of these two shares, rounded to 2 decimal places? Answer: 0.69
